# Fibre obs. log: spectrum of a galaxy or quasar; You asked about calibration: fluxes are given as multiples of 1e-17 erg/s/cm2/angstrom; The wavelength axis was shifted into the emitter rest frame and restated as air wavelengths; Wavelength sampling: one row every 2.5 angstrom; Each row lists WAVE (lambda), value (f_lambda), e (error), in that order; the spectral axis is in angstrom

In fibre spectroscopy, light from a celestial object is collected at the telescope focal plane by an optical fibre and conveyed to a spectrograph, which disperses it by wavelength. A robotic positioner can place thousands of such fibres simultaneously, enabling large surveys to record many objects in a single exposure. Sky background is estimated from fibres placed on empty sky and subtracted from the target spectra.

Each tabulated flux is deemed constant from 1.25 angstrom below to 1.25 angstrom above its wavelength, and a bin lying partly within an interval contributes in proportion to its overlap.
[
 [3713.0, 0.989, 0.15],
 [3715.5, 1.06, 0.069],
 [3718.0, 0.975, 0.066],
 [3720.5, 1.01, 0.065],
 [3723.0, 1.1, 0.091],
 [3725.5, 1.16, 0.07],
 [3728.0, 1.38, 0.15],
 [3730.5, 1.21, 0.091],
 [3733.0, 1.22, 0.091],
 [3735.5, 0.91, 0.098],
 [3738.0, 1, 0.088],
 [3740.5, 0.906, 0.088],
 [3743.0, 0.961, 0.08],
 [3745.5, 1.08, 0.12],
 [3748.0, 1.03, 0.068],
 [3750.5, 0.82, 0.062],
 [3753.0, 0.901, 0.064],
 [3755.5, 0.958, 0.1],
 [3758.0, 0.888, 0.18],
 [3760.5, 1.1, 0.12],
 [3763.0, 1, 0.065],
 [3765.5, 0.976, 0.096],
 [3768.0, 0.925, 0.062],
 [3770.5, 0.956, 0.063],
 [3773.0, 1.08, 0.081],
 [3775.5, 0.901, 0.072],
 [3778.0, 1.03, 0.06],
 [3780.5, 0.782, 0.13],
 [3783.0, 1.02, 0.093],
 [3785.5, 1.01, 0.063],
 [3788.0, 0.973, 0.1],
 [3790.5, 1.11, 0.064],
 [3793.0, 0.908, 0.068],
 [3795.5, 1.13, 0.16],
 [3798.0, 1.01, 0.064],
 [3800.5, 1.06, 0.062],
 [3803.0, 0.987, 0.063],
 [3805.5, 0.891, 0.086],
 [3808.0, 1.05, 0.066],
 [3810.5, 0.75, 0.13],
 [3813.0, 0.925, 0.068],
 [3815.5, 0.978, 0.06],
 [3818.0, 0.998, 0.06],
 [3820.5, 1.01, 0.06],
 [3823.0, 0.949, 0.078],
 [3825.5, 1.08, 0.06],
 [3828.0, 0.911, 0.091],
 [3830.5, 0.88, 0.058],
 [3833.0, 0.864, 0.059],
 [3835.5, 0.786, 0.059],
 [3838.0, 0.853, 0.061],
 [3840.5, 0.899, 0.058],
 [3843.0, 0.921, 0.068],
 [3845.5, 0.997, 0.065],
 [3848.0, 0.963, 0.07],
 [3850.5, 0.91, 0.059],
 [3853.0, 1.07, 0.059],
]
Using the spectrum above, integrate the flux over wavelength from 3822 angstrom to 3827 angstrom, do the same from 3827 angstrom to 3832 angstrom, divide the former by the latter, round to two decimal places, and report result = 1.13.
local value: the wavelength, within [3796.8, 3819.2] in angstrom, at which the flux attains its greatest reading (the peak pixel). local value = 3800.5 angstrom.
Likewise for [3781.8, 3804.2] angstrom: 3795.5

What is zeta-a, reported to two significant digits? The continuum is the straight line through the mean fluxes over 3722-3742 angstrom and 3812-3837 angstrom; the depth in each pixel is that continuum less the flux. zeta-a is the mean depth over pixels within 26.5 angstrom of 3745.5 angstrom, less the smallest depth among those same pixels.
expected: 0.32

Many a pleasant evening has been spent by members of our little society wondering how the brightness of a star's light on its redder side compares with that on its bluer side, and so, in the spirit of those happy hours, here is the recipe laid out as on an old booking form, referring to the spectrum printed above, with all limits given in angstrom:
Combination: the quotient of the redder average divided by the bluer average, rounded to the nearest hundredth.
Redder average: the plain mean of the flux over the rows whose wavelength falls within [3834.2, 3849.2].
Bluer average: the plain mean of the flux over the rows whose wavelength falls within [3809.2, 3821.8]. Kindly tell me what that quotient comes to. 0.97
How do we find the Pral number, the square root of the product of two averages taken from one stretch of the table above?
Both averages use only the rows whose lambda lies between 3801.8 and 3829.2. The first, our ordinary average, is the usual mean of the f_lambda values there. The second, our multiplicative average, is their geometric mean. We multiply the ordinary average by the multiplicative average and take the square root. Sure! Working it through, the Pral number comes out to 0.96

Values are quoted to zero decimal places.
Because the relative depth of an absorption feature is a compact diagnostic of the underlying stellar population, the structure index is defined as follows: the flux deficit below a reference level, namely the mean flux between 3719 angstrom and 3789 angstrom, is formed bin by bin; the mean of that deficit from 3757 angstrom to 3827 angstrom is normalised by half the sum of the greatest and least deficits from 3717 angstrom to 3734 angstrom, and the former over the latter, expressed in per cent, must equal -17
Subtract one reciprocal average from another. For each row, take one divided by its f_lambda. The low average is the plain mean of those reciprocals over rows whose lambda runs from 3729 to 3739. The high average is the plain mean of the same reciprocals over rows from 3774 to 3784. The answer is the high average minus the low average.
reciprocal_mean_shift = 0.15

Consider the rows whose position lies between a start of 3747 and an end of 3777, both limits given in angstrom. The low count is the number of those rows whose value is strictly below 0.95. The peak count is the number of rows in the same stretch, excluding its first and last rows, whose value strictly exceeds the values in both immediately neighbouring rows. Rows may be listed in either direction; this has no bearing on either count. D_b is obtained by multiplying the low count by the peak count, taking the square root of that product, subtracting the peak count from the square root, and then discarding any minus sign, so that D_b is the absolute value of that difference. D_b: 0.87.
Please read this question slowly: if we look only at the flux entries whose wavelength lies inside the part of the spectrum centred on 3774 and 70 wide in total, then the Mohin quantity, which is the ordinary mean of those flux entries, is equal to 0.98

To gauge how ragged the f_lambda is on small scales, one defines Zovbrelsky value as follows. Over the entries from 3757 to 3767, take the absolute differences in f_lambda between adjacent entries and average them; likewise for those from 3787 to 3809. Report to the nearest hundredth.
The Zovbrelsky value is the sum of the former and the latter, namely 0.24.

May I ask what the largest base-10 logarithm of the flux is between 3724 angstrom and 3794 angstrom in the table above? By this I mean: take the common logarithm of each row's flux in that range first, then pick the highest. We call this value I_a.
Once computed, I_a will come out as 0.14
